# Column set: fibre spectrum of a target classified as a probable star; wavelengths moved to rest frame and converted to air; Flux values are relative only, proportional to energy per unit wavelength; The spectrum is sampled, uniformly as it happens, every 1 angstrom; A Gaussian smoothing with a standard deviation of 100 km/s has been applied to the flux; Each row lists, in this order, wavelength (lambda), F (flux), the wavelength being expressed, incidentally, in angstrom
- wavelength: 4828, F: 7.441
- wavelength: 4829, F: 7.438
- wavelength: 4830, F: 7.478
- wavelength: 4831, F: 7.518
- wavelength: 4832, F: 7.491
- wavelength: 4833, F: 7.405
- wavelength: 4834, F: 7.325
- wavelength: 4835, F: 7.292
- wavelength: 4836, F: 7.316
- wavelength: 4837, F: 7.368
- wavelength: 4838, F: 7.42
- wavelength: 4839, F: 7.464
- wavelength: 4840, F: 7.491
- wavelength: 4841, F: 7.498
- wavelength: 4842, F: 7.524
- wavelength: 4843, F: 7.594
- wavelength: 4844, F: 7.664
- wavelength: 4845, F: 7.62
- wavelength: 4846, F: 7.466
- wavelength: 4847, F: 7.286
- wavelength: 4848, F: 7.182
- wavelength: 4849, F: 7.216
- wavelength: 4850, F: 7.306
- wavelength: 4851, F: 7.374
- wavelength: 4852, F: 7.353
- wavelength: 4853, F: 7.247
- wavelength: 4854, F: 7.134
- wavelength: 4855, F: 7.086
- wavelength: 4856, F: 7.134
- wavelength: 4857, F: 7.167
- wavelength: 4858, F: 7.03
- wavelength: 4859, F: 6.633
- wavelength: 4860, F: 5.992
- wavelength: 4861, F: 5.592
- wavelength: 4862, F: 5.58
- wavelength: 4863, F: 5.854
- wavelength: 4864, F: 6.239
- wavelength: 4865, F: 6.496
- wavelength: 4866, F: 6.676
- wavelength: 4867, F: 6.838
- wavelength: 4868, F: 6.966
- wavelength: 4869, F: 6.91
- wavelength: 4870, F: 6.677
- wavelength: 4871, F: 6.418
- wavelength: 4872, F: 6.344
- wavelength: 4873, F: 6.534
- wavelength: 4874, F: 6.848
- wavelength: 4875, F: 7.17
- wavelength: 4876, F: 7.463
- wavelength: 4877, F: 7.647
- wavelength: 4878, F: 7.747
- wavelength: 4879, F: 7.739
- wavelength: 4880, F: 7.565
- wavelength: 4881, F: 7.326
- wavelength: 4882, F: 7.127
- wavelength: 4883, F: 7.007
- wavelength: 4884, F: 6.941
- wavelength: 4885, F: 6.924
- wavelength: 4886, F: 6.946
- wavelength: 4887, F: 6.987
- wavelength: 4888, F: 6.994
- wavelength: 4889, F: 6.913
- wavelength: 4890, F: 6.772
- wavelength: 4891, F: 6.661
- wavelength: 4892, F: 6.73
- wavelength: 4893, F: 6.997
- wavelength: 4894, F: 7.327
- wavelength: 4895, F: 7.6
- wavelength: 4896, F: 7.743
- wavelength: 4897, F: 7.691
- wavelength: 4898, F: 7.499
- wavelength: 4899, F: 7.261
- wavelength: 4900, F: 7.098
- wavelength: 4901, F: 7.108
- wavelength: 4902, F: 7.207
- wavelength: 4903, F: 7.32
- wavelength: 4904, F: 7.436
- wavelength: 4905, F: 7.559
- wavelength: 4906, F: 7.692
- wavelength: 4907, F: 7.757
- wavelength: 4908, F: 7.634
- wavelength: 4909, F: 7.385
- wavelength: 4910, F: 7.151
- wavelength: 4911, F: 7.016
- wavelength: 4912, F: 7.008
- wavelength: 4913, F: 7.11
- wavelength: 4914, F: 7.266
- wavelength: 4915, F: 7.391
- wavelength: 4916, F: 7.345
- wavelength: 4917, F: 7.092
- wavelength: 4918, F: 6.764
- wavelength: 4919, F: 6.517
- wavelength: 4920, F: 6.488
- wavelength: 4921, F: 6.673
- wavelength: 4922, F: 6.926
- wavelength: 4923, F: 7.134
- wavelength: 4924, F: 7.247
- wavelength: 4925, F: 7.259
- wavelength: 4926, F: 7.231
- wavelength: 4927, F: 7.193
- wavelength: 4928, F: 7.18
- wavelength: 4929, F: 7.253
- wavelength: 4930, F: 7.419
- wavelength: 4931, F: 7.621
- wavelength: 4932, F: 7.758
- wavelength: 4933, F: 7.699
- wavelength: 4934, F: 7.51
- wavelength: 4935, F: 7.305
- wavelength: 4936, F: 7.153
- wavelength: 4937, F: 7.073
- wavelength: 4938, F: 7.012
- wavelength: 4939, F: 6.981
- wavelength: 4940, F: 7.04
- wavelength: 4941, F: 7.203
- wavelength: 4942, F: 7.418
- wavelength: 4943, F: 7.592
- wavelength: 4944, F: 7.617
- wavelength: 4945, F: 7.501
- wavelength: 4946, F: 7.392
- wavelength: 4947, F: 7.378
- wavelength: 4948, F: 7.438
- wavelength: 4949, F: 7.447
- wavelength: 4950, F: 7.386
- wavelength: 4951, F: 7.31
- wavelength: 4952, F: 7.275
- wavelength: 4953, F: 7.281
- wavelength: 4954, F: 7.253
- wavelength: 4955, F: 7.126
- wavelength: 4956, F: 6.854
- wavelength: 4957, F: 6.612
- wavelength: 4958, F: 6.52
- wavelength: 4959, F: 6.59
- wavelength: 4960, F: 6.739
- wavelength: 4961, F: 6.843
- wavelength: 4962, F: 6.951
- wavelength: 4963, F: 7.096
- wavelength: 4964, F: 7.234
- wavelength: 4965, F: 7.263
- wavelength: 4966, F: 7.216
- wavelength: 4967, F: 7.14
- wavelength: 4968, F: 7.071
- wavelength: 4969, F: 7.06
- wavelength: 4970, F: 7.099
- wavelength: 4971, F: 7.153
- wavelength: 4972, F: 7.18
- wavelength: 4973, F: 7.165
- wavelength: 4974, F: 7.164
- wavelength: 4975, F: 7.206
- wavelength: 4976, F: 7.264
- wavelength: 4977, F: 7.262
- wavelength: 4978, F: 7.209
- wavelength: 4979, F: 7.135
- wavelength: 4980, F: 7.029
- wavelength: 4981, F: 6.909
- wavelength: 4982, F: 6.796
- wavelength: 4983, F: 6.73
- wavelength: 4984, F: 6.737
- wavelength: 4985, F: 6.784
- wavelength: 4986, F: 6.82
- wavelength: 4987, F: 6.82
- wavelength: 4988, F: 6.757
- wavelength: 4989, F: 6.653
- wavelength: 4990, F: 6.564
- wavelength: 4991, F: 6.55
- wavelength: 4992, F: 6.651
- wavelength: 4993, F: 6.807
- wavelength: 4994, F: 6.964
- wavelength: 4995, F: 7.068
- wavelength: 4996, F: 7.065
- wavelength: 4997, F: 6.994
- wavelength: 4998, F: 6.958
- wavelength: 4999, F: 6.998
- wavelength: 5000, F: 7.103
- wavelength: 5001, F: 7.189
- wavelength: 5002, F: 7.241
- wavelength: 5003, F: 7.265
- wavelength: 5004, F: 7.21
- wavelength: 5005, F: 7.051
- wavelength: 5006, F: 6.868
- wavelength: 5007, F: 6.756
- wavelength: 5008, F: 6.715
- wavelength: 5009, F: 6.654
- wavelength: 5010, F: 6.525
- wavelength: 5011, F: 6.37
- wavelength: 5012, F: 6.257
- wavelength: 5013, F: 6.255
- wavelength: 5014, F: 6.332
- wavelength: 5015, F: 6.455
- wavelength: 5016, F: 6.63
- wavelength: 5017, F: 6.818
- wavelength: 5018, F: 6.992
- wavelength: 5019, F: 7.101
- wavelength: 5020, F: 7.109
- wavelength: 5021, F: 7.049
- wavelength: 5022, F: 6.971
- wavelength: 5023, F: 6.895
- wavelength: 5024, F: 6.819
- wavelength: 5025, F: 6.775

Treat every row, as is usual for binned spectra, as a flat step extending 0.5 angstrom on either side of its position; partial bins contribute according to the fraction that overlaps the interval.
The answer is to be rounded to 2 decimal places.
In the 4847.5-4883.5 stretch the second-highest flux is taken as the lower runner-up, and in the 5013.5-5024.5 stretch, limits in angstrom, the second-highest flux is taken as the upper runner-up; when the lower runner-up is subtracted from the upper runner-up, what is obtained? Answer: -0.64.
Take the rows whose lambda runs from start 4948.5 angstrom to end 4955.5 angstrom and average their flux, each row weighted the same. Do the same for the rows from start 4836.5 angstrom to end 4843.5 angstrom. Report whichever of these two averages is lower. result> 7.3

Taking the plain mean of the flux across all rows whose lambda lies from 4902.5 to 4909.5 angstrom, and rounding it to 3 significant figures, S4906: 7.54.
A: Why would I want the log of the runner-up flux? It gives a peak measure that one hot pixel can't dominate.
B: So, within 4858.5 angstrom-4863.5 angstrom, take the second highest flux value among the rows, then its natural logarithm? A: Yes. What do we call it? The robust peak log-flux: 1.79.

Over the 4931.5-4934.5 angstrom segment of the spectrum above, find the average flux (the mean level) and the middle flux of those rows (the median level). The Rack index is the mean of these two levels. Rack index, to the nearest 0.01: 7.68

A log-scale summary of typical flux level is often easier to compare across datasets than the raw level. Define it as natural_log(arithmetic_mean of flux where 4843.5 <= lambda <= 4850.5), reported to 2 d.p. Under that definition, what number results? 2.00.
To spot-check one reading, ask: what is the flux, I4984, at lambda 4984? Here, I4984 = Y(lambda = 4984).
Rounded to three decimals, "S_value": 6.737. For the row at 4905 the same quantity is 7.559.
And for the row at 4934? 7.510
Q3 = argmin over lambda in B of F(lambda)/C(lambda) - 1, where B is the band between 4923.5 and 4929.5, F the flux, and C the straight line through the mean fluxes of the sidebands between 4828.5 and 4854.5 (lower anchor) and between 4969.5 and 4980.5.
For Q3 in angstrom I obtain 4928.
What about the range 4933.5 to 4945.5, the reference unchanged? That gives 4939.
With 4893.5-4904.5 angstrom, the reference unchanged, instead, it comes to 4900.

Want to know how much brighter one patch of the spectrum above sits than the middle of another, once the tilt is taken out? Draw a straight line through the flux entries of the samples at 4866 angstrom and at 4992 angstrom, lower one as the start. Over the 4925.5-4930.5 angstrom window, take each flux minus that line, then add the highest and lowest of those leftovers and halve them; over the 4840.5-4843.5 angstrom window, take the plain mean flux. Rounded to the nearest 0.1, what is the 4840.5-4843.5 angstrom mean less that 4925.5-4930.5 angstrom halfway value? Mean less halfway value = 6.9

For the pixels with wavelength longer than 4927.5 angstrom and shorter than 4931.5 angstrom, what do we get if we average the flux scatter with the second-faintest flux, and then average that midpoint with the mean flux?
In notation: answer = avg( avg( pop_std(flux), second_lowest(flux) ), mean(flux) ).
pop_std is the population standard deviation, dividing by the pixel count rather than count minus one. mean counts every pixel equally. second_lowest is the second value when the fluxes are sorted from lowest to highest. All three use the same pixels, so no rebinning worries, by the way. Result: 5.54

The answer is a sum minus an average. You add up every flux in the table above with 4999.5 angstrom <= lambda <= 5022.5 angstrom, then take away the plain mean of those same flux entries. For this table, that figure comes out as 150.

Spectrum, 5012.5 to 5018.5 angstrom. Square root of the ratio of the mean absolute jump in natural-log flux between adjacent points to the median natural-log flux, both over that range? 0.109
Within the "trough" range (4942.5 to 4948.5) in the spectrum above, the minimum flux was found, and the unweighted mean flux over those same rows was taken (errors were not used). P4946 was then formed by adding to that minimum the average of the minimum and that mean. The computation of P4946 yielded 14.8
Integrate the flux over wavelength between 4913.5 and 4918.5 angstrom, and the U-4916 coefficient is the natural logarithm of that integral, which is 3.58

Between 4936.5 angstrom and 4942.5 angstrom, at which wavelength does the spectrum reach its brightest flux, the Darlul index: 4942 angstrom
